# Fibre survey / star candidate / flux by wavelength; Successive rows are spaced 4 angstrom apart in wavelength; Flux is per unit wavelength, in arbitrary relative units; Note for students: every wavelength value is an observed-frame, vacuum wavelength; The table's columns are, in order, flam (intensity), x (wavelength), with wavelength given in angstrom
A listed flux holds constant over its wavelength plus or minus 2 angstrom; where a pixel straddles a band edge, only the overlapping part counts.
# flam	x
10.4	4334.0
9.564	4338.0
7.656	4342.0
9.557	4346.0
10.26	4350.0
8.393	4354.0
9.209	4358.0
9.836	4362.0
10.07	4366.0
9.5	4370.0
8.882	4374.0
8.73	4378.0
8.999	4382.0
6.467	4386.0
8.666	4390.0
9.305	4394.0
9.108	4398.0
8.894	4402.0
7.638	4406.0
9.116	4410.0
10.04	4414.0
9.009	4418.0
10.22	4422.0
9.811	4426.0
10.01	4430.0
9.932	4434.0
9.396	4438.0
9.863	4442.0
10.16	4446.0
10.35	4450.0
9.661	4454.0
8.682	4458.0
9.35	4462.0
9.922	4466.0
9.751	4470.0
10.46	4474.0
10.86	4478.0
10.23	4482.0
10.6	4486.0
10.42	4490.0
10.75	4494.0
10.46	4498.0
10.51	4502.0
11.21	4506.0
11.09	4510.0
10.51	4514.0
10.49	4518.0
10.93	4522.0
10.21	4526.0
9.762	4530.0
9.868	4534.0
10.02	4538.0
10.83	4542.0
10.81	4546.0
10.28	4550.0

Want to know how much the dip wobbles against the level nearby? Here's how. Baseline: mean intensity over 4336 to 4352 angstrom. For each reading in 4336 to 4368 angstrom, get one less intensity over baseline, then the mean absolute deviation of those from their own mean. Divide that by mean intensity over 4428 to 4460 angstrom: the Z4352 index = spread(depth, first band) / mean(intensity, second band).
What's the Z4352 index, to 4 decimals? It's 0.0075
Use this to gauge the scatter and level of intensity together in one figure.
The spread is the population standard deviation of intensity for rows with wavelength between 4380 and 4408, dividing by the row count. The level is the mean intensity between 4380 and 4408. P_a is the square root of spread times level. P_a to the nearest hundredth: 2.83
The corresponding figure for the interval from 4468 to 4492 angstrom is 1.89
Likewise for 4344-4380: 2.36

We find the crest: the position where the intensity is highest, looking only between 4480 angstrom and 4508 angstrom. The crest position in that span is 4506.0 angstrom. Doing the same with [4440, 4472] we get 4450.0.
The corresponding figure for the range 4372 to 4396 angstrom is 4394.0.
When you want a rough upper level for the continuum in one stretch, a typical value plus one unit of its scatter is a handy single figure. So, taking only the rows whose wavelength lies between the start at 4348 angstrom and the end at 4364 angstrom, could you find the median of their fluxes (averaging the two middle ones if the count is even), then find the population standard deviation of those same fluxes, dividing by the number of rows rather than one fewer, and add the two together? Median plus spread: 10.2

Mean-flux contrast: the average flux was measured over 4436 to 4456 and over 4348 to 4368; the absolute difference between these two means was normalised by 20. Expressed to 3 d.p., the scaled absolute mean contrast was 0.017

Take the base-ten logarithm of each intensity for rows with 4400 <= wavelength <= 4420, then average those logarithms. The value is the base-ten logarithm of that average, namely -0.022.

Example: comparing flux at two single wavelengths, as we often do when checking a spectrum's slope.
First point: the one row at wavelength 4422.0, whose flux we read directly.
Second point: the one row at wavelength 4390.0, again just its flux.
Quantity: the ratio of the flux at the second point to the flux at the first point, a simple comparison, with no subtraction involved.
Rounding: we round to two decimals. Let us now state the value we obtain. 0.85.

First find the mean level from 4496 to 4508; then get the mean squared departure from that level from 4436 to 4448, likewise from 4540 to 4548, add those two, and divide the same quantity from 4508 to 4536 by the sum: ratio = 0.3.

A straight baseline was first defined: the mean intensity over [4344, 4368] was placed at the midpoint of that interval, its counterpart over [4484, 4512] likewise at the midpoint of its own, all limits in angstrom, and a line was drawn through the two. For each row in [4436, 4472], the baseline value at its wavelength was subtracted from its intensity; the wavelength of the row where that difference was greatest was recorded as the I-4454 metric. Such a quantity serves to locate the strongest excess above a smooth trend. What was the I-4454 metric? 4450.0 angstrom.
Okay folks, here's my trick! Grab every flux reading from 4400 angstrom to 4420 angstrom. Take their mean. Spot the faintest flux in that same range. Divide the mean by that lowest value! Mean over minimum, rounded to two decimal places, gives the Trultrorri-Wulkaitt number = 1.17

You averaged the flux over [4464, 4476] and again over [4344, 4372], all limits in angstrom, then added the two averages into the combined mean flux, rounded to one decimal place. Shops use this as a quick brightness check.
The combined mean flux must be 19.6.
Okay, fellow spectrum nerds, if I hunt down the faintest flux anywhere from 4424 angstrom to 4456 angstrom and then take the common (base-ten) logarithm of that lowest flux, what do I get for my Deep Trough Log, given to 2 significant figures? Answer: 0.97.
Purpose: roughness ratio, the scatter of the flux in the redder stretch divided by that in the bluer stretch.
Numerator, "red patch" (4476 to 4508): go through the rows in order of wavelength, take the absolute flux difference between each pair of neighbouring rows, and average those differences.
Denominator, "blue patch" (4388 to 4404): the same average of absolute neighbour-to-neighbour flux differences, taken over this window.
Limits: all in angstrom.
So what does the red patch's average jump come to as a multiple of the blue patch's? 1.0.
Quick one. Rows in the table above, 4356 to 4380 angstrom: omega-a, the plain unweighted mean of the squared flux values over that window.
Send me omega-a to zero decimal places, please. 88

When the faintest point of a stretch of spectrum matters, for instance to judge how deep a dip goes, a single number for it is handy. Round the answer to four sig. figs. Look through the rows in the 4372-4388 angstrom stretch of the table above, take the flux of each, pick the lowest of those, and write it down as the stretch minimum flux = 6.467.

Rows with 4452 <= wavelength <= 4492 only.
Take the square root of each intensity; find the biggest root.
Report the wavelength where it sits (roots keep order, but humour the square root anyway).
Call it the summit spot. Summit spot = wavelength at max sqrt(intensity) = 4478.0 angstrom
